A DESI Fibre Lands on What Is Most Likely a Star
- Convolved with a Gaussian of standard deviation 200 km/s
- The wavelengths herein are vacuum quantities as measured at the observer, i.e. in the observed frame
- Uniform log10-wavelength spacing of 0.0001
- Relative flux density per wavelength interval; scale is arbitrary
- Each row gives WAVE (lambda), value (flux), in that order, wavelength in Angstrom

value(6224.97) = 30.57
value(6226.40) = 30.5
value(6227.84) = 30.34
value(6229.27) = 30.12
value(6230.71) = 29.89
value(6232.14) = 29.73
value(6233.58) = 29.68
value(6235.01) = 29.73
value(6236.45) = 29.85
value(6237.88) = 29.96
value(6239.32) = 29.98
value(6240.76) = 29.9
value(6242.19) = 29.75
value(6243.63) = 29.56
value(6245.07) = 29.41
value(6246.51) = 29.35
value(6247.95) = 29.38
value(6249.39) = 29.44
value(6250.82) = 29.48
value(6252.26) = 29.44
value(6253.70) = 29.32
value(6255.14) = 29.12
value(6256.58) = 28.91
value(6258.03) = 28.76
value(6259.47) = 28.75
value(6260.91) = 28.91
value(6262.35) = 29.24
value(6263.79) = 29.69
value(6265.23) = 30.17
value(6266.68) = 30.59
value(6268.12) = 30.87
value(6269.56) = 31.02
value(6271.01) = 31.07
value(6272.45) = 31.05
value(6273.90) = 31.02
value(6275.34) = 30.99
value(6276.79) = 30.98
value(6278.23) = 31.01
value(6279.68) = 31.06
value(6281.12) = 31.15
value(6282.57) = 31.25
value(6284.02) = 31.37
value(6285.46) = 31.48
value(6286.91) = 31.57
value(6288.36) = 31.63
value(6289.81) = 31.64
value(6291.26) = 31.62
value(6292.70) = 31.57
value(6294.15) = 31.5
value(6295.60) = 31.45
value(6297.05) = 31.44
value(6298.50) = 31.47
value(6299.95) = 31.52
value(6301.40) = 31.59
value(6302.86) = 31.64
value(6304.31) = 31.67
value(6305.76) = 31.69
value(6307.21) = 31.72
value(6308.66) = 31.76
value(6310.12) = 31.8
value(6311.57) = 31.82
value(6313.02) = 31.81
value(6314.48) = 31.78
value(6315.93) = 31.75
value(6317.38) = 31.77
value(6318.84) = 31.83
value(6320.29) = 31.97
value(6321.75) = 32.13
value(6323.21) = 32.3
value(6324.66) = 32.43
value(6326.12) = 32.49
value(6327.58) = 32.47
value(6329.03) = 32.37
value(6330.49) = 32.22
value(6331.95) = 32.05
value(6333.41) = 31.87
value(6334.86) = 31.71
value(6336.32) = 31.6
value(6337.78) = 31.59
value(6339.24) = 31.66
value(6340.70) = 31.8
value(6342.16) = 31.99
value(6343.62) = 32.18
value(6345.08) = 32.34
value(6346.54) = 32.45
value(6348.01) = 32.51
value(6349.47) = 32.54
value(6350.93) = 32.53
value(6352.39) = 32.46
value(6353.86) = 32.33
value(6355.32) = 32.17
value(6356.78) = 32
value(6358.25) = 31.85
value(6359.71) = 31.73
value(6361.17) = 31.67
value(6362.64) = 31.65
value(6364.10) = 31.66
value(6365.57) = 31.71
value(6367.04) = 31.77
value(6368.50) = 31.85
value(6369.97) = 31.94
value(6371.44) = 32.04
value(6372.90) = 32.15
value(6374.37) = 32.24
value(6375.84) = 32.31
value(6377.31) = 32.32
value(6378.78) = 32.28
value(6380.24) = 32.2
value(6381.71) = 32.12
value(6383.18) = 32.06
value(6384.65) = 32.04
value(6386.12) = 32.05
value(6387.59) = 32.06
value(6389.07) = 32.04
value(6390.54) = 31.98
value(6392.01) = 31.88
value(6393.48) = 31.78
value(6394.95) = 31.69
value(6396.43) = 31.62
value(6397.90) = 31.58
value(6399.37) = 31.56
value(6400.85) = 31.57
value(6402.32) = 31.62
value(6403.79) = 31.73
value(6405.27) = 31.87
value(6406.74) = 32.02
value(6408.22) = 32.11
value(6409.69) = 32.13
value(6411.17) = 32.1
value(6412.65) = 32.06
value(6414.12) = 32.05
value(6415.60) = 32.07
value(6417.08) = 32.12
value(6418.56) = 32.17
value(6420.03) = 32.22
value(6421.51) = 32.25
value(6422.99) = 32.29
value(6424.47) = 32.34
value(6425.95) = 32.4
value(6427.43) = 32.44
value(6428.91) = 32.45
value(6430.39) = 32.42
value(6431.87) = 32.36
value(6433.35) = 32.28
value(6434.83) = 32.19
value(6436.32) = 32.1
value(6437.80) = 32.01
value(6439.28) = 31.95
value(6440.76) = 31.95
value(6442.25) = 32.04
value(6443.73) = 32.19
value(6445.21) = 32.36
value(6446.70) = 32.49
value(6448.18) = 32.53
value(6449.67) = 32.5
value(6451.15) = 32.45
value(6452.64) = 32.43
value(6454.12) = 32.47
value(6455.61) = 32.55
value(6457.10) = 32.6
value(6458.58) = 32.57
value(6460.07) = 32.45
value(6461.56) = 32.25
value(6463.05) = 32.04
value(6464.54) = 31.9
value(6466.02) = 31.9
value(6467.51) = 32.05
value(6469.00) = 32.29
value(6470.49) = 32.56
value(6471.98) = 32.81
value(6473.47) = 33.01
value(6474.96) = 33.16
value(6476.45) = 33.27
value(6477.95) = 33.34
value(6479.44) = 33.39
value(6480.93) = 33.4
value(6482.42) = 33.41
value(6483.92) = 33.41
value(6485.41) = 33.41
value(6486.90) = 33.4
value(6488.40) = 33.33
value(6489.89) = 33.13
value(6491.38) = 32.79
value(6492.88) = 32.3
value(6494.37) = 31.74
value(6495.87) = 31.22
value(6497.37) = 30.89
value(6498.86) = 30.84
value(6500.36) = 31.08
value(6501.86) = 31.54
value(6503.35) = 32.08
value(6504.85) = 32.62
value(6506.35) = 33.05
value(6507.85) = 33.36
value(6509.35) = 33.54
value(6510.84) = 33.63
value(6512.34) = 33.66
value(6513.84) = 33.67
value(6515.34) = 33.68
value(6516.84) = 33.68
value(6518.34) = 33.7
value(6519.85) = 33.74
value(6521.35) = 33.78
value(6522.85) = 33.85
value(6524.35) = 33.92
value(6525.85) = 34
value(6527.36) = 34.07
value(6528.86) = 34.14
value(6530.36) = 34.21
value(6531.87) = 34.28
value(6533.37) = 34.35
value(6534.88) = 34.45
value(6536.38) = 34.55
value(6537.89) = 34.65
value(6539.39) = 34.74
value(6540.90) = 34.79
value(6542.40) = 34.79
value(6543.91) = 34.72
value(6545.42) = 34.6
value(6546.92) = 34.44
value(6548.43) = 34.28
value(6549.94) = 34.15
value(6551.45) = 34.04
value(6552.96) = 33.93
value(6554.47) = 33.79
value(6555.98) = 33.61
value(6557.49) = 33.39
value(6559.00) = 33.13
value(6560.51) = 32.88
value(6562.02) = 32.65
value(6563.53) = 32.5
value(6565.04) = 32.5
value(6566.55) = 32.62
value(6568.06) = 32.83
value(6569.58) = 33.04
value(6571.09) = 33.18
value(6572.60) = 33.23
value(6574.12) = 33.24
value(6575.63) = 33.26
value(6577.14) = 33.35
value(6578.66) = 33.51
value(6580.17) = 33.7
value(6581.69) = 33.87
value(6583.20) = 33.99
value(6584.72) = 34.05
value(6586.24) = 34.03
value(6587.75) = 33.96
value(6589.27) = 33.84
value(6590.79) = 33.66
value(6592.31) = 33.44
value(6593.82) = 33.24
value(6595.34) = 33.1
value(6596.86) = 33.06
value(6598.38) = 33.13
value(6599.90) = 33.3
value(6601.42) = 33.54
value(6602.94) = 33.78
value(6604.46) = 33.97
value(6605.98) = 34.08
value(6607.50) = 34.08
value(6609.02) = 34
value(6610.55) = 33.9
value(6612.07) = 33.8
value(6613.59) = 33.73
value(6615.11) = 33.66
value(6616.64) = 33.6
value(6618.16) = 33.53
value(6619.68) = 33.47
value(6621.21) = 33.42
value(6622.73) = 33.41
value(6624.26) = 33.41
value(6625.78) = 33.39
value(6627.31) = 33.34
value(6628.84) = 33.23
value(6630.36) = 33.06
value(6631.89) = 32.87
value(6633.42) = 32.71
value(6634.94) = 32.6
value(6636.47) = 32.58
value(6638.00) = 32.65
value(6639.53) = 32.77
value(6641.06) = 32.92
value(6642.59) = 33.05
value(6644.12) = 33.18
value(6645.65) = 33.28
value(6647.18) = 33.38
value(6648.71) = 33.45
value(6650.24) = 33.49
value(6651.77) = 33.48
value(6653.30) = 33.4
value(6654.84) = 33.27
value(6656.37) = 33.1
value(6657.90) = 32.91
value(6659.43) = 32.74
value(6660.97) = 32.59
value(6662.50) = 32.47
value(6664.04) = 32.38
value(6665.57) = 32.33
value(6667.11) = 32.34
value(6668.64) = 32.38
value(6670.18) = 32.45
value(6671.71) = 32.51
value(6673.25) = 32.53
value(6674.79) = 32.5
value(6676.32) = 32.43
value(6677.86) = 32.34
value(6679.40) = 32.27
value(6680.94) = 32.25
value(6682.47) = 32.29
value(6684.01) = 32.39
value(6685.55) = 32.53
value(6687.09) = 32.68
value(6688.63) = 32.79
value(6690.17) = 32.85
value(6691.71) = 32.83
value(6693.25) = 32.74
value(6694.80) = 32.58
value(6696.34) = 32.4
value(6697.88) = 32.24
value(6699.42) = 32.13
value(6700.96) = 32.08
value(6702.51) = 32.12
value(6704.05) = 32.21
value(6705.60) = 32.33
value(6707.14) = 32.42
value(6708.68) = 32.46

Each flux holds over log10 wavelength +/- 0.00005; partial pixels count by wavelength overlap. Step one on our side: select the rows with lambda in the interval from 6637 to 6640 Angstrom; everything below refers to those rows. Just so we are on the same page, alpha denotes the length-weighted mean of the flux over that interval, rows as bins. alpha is 32.7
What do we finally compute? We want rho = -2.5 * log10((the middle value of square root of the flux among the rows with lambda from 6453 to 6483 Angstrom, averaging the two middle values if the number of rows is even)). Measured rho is -1.89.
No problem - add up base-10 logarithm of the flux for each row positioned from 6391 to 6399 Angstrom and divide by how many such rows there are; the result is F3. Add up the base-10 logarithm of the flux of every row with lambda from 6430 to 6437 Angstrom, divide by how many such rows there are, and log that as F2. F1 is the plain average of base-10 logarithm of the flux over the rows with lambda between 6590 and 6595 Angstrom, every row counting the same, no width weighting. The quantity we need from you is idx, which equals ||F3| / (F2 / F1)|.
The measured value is 1.52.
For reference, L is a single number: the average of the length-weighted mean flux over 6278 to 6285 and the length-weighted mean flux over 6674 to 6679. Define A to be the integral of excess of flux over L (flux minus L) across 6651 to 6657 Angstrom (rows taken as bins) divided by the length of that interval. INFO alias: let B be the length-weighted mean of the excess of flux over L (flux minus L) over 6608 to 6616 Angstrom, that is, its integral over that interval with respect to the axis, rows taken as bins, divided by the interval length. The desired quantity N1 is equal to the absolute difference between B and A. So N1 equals 0.5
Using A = 1.5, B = 2.0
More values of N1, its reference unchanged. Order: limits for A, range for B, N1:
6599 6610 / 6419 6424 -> 1.6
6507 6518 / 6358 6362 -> 1.9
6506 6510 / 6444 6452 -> 0.9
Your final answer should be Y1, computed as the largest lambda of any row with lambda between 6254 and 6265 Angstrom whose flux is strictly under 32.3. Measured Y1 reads 6263.79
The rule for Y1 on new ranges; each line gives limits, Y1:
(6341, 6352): 6343.62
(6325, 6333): 6331.95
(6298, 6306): 6305.76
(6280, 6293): 6292.70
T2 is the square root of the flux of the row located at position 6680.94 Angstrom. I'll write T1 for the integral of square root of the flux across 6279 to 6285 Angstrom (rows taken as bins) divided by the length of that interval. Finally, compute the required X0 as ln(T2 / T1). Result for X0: 0.015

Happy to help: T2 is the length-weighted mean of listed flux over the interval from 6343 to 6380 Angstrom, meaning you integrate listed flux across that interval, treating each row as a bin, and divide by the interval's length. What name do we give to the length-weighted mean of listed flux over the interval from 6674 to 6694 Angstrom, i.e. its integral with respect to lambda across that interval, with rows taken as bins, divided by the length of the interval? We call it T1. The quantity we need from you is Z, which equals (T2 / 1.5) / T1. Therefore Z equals 0.658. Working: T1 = 32.5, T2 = 32.1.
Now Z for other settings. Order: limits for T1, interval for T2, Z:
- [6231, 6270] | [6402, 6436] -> 0.724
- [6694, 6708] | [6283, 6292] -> 0.652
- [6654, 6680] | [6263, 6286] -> 0.633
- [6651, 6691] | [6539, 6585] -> 0.687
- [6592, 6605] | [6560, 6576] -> 0.657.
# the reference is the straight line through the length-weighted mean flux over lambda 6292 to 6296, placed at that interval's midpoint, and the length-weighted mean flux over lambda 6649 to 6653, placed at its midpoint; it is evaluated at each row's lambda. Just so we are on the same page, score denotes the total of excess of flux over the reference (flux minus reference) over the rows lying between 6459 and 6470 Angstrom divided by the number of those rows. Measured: -0.3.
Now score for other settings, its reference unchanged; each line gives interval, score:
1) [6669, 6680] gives -1.2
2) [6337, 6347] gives 0.2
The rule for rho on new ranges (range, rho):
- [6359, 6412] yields -1.88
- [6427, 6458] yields -1.89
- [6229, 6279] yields -1.84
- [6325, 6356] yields -1.89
